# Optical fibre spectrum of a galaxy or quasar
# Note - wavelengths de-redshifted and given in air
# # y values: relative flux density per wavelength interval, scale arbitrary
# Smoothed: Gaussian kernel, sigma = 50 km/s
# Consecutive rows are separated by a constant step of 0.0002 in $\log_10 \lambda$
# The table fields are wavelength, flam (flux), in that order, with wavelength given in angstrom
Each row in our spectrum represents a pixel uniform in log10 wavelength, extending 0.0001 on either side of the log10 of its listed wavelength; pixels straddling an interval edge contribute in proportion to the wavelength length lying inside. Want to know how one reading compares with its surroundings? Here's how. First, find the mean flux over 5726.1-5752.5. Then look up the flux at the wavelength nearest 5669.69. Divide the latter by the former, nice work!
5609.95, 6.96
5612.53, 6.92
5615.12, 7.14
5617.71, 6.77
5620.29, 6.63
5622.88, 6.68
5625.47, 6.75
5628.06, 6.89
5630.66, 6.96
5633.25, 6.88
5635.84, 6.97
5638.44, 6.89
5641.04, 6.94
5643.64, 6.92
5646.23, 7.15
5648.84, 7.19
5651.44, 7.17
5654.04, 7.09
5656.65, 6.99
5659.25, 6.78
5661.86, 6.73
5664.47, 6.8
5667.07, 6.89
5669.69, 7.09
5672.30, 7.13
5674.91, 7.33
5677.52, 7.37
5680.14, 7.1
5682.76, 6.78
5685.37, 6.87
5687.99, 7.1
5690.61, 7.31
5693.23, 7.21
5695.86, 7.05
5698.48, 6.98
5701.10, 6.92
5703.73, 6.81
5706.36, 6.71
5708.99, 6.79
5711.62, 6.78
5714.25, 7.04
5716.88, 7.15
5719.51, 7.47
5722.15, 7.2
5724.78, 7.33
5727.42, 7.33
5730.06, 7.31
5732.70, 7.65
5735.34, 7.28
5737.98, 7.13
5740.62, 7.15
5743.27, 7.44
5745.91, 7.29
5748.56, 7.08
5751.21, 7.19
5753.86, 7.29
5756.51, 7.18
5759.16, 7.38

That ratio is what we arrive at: 0.97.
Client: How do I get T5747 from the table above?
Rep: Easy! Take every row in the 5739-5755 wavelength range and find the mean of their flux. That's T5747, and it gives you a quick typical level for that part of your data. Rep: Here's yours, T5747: 7.24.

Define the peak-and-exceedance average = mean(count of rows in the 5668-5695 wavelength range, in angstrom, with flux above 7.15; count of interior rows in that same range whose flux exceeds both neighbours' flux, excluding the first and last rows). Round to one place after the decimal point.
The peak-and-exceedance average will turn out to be 3.0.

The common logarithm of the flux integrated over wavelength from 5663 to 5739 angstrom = 2.7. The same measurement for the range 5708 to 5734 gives 2.3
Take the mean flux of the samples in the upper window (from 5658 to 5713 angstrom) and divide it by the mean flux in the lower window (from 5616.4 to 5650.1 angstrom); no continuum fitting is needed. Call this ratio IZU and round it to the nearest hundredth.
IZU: 1.01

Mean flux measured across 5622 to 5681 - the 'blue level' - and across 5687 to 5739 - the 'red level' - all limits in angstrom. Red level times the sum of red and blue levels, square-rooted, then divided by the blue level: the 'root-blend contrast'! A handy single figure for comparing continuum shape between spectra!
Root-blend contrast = 1.44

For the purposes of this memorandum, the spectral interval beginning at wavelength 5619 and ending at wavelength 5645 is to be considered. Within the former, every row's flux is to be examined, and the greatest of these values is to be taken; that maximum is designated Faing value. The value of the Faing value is 6.97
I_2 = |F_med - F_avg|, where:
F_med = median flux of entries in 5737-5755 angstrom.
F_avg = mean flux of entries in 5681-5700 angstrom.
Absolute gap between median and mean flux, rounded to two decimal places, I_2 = 0.15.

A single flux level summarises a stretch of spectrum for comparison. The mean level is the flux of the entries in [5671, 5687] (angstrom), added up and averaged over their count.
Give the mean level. 7.10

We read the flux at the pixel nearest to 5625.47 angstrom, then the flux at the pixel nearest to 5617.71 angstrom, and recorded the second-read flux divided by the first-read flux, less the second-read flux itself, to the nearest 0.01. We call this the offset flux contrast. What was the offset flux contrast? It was -5.77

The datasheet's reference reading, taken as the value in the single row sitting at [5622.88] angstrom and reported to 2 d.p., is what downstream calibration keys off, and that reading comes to 6.68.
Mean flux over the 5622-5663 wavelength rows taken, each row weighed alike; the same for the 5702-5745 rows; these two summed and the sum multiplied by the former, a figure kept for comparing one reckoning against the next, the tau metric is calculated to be 98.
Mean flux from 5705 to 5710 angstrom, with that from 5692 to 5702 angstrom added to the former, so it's 13.8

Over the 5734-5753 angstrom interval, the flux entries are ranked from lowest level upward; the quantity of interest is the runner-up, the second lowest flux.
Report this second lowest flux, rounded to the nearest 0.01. 7.13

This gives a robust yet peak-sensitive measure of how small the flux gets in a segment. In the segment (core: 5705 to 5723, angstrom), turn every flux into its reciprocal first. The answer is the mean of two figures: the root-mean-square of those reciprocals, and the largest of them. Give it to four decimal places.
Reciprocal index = 0.1459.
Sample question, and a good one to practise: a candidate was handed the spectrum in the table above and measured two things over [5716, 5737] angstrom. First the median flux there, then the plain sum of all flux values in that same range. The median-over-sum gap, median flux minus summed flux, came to -51.4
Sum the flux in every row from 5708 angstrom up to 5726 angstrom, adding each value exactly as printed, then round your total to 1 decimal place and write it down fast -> 49.8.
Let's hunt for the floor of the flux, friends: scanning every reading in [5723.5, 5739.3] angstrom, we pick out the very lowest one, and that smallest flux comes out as 7.13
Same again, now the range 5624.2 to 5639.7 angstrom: 6.75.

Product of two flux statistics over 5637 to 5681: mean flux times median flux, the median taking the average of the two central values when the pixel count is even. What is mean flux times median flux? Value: 49.9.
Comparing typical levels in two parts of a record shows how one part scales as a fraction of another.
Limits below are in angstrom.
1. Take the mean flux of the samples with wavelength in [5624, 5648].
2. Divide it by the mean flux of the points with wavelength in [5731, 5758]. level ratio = 0.953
